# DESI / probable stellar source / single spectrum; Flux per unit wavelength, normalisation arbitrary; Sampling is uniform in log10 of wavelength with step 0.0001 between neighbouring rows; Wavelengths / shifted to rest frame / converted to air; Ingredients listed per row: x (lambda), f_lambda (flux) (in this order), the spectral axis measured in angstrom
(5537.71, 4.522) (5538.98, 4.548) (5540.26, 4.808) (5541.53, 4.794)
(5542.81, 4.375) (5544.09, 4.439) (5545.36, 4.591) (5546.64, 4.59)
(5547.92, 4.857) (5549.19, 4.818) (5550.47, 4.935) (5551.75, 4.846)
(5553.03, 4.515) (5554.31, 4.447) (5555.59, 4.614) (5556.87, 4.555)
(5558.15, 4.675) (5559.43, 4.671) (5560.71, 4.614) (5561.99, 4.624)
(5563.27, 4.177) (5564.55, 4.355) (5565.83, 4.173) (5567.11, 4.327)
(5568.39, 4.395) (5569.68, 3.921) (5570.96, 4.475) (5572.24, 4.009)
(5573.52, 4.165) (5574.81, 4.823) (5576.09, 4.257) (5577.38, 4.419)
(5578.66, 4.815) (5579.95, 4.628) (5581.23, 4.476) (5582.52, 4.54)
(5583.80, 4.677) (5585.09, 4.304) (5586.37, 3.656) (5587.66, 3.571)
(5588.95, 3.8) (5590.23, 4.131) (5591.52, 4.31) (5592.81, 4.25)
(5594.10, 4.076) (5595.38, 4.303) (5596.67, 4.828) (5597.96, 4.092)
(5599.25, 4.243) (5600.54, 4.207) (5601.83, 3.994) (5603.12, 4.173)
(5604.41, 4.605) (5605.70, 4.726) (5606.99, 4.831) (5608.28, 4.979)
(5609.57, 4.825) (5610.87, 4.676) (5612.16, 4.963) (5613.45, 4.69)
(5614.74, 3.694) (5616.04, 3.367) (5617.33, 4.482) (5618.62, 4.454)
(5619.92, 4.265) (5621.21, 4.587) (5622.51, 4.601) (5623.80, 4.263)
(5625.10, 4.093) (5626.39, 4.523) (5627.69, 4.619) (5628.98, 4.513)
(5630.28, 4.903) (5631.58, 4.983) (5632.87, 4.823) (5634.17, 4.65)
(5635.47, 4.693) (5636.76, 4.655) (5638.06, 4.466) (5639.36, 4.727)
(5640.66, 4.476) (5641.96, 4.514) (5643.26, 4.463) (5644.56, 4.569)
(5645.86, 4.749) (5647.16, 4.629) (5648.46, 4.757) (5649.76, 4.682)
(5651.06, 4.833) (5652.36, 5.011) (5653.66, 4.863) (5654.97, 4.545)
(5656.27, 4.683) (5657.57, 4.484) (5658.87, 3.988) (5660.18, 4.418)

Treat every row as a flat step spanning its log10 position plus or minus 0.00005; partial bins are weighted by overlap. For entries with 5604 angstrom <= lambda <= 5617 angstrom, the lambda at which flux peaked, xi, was 5608.28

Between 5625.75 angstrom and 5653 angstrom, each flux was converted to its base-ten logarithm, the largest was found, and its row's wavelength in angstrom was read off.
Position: 5652.36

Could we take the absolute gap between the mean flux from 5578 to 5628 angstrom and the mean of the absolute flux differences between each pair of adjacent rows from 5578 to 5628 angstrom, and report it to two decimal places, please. 4.09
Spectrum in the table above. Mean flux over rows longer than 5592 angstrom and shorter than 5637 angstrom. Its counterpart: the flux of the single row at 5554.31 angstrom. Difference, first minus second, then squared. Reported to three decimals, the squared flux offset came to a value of 0.001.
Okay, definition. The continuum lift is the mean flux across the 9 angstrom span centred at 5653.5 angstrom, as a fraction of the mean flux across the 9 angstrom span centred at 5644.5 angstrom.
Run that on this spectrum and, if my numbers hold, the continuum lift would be 1.03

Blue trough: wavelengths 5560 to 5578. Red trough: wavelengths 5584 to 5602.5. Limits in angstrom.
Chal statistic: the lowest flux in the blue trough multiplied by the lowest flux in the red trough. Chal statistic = 14.0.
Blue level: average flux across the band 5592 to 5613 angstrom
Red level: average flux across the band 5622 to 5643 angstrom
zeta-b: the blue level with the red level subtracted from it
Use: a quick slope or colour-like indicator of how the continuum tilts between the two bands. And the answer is -0.11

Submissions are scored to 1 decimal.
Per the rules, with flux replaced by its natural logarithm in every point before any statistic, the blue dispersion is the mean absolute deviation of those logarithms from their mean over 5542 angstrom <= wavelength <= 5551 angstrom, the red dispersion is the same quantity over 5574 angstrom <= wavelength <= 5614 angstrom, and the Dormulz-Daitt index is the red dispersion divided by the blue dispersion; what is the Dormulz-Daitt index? 1.8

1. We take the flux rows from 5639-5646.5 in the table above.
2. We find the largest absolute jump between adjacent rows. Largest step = 0.25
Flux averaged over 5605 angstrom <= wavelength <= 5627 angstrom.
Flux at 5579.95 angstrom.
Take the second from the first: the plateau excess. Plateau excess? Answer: -0.2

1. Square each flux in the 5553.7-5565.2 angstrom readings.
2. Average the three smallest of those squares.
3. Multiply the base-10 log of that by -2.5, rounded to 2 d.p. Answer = -3.18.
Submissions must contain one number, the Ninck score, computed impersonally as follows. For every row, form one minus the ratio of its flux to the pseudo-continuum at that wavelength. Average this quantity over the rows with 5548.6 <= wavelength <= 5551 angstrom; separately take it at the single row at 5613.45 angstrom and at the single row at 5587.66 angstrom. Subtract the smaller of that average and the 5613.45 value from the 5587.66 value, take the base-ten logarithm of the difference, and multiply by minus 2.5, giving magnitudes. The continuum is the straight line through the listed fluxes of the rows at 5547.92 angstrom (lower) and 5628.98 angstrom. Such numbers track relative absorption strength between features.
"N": 1.5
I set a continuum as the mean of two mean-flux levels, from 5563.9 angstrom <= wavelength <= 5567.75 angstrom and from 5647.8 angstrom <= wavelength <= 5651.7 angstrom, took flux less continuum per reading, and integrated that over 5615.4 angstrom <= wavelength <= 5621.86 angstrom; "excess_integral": -1.9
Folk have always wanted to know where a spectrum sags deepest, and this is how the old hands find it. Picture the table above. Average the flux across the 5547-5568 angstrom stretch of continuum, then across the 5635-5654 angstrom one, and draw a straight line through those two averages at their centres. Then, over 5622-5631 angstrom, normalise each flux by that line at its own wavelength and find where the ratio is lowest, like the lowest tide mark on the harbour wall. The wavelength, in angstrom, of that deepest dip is 5625.10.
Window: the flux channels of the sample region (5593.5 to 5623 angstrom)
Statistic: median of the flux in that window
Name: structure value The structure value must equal 4.48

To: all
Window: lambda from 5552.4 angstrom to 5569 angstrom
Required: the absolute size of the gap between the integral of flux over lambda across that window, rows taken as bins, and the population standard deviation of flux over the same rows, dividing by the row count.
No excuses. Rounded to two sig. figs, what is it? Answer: 74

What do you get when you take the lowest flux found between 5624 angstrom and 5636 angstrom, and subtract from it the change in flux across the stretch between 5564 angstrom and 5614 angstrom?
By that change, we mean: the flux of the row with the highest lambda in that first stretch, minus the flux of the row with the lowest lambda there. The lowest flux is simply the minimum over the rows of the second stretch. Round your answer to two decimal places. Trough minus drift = 3.76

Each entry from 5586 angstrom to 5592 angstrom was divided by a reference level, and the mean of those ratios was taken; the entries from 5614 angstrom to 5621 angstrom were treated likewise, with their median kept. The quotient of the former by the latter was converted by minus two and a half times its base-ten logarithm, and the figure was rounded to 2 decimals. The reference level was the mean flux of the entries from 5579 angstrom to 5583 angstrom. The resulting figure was 0.10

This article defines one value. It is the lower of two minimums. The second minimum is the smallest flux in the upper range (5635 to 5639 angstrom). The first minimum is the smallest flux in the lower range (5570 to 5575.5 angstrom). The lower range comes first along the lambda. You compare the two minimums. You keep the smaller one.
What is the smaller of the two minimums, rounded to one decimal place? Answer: 4.0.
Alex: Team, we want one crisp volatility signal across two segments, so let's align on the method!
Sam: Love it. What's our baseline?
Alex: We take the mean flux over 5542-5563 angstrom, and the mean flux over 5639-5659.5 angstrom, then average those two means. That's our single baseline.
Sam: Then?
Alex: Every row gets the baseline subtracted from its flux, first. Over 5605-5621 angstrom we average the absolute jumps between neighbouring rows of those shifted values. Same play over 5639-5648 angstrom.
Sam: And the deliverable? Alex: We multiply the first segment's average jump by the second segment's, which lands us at 0.043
